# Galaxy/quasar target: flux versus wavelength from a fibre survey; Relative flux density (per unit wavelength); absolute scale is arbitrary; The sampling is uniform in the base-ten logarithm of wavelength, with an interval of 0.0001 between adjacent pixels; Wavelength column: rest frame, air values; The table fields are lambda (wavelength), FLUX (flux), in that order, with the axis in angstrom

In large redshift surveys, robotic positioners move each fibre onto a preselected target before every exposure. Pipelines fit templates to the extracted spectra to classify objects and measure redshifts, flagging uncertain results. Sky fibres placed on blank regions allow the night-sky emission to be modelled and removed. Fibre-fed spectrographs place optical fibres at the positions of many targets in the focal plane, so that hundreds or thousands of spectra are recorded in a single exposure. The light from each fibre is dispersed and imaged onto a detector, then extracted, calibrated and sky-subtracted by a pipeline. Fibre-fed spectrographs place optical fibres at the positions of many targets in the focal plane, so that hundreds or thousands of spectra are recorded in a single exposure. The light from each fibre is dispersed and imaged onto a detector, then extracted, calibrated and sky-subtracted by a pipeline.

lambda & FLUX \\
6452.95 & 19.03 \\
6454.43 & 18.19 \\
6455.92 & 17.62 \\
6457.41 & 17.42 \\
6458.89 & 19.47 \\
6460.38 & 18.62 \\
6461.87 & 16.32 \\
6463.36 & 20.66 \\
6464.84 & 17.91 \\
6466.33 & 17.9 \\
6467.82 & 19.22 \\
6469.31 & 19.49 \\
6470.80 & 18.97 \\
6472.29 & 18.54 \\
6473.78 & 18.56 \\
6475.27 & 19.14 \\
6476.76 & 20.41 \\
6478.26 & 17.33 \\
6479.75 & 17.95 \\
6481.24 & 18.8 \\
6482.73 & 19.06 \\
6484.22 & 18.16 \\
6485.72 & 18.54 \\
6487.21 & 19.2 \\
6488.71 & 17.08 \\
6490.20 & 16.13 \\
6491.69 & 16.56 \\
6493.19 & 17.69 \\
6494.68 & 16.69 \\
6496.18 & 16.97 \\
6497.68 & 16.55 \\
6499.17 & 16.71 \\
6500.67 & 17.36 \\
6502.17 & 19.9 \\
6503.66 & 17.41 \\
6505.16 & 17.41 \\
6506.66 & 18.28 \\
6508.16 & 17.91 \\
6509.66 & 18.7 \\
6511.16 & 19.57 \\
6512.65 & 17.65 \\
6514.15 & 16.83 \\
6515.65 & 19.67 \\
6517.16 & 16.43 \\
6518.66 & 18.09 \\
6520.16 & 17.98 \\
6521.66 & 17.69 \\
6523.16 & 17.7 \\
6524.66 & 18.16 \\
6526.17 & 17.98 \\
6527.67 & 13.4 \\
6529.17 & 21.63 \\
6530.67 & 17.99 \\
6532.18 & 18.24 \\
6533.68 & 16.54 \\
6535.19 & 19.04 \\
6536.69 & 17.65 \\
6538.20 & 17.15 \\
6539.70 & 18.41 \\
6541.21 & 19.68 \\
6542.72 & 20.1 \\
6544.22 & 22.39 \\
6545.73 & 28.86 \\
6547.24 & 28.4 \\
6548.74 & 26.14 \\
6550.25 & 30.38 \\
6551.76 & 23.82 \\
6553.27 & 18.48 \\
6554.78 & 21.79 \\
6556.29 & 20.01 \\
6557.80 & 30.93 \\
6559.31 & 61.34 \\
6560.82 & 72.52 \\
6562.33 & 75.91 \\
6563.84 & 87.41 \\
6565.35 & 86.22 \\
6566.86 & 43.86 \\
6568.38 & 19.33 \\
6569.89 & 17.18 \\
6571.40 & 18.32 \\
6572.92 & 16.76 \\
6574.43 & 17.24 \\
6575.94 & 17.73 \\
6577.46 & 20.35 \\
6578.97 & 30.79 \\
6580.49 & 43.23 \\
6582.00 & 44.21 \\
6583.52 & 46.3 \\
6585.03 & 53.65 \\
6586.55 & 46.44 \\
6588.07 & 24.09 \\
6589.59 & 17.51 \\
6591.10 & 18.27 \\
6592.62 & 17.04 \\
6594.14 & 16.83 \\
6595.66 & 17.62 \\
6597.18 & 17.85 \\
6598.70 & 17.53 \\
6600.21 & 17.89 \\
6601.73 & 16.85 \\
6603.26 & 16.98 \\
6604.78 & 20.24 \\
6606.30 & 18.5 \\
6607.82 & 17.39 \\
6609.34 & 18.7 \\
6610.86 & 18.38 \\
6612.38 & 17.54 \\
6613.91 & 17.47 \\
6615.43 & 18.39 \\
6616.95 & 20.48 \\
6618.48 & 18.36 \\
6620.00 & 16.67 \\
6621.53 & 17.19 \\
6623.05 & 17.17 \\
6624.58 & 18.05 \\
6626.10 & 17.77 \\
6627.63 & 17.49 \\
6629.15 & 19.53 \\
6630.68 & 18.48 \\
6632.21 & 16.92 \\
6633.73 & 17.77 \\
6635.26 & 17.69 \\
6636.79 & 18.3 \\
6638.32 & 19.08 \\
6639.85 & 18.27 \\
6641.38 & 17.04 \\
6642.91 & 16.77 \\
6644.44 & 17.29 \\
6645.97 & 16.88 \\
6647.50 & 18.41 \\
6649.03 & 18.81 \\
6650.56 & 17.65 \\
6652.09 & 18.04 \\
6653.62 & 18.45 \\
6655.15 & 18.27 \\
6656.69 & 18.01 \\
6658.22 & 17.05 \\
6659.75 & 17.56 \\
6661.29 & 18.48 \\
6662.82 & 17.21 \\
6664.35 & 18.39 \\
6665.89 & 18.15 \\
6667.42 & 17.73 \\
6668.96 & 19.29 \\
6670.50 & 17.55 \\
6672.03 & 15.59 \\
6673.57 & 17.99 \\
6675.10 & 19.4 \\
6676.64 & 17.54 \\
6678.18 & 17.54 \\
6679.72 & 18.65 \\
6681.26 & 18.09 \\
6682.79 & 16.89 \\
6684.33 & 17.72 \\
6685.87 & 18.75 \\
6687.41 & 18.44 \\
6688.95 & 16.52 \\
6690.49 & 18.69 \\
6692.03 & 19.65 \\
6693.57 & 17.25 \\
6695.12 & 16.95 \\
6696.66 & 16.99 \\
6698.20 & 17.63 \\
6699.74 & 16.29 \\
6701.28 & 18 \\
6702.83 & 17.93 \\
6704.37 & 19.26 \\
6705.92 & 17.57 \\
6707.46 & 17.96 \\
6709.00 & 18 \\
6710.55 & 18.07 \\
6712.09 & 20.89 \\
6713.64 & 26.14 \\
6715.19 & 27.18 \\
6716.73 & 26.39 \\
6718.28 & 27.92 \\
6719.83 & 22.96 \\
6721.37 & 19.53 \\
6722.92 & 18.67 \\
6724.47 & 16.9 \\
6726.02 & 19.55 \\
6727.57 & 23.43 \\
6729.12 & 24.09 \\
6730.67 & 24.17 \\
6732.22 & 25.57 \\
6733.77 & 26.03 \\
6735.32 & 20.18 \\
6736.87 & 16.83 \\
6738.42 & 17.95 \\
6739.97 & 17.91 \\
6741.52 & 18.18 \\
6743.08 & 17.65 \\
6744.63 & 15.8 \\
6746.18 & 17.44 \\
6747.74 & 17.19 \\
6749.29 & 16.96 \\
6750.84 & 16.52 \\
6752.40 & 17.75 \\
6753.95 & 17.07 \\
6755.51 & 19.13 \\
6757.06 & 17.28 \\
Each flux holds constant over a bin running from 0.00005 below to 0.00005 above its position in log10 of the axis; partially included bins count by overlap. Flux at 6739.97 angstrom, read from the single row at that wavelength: 17.91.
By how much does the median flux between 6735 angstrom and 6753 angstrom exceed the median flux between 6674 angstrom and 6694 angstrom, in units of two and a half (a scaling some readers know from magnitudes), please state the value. -0.22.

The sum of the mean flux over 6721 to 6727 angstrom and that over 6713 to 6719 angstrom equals 46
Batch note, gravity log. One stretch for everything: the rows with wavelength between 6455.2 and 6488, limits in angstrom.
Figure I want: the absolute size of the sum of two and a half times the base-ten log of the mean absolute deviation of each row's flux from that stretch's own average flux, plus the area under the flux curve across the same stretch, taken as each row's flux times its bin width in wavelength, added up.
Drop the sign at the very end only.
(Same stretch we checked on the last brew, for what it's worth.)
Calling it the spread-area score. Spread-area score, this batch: 610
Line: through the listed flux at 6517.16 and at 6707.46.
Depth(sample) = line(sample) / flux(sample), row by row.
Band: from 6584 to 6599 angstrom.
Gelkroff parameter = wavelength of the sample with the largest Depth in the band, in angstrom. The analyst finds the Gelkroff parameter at 6594.14 angstrom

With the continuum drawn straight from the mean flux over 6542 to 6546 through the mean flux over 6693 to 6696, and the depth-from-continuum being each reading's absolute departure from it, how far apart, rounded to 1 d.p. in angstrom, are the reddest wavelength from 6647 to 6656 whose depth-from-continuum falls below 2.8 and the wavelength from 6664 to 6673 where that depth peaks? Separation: 16.9 angstrom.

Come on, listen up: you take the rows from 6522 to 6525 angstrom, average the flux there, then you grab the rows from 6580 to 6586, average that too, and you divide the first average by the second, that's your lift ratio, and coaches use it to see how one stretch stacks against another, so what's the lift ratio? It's 0.4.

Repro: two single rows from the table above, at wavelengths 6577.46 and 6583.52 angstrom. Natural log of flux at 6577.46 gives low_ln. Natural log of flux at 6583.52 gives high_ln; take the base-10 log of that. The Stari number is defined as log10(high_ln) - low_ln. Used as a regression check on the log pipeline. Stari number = -2.43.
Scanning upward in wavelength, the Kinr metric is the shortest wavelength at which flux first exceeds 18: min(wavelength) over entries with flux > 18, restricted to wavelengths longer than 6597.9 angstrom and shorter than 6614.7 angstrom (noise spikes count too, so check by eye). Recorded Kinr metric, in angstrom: 6604.78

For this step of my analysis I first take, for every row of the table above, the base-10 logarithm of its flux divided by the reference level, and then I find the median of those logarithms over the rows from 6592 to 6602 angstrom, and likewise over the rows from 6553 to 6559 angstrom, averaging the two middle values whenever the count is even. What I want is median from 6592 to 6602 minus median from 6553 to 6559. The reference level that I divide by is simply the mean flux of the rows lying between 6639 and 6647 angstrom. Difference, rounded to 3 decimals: -0.076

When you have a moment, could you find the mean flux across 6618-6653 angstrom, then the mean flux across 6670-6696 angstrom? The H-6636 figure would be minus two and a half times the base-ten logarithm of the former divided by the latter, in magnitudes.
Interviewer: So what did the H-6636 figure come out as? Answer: 0.00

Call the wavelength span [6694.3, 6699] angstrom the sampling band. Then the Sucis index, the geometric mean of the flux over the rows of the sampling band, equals 17.2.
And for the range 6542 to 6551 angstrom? 25.8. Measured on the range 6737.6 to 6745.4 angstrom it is 17.5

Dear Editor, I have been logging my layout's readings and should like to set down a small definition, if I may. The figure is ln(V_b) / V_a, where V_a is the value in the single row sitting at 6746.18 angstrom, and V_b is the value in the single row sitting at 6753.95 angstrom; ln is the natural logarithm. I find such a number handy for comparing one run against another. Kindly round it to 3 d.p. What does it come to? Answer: 0.163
